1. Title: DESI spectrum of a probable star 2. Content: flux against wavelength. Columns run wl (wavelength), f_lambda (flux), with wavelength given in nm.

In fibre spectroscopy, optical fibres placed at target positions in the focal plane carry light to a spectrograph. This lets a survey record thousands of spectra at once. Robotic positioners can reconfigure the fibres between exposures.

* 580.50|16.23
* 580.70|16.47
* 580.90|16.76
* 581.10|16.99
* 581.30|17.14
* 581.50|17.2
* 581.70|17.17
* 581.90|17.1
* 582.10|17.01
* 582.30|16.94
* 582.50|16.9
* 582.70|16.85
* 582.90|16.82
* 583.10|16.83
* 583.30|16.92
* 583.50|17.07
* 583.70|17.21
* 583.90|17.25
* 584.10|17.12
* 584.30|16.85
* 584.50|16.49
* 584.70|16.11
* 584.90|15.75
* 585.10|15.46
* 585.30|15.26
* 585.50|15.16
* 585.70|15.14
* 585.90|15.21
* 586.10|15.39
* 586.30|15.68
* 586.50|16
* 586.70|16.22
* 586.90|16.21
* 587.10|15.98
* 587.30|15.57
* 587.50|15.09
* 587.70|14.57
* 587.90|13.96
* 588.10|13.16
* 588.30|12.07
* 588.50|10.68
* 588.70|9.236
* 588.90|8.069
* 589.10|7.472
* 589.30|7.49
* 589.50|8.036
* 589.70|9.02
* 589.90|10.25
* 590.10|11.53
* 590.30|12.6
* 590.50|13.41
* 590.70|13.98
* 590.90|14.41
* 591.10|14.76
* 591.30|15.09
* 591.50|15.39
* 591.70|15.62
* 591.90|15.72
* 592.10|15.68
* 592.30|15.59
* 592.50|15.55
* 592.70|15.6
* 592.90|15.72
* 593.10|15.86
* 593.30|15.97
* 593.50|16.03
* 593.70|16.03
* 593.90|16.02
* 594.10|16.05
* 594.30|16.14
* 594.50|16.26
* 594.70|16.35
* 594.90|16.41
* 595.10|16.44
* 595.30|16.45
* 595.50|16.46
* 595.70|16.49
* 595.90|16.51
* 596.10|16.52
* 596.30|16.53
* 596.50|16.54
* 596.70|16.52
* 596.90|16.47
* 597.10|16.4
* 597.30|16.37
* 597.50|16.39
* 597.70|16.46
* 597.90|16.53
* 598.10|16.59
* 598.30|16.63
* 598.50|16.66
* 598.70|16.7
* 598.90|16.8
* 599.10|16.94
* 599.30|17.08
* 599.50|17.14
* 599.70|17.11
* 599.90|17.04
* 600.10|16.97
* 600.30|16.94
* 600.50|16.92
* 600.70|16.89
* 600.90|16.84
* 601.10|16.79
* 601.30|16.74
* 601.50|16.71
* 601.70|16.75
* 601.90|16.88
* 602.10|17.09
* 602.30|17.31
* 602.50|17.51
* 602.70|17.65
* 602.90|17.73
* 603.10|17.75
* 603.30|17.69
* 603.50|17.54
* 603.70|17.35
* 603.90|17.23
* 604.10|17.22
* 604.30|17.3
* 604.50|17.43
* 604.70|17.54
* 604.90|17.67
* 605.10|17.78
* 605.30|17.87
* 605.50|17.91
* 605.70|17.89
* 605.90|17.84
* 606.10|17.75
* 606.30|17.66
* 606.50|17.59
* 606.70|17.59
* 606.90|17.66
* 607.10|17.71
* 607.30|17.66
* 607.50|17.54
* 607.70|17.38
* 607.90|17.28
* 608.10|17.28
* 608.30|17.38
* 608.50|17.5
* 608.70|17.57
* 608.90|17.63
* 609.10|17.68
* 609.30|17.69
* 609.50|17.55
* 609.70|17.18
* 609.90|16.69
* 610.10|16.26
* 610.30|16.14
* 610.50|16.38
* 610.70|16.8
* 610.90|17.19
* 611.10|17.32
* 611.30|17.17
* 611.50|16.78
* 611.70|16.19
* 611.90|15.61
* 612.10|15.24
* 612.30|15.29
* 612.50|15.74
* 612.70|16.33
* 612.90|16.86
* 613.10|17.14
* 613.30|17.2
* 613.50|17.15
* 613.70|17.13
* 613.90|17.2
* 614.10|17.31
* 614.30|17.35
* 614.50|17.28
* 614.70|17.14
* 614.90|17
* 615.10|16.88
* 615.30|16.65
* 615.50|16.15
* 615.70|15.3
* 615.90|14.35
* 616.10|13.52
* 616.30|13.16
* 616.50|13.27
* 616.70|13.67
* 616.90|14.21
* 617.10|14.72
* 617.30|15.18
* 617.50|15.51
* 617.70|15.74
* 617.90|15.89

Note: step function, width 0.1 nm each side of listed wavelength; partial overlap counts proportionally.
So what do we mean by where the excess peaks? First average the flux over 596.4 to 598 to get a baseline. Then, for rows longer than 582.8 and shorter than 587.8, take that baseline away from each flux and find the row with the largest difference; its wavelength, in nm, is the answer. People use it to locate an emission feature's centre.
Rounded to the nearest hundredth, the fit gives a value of 583.90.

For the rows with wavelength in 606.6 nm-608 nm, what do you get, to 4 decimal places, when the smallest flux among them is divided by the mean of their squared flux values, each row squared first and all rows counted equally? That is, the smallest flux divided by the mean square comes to 0.0561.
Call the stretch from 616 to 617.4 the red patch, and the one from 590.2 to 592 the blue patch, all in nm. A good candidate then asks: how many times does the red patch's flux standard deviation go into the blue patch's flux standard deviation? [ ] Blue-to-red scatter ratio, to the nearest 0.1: 1.4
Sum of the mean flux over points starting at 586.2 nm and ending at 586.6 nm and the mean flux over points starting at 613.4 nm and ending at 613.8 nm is 33.0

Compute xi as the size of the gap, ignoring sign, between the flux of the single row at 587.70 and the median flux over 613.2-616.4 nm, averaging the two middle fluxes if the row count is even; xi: 2.5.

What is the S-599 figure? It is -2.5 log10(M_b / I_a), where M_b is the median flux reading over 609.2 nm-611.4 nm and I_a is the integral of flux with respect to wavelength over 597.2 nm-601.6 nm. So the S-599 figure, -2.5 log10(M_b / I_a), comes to 1.58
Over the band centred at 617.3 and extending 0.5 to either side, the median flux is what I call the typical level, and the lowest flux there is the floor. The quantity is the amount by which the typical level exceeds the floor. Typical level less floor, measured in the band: 1.0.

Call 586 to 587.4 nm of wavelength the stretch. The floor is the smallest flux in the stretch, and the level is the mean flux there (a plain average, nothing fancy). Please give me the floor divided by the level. 0.970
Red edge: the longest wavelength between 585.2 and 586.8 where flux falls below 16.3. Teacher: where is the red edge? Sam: 586.70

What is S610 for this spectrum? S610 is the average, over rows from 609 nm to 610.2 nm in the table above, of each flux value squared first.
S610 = 295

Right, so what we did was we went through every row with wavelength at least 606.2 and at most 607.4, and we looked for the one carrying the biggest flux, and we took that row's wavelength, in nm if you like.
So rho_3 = 607.10 nm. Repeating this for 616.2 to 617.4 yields 617.30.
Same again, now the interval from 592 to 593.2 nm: 593.10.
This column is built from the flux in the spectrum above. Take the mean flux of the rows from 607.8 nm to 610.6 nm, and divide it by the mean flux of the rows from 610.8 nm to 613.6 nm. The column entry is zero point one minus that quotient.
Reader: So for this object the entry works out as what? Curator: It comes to -0.94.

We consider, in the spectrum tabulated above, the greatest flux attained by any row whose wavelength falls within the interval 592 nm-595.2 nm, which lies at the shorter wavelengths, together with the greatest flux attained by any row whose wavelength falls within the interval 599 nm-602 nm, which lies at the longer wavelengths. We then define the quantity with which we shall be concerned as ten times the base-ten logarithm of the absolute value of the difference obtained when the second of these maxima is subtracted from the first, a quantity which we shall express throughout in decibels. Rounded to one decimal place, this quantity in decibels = -1.5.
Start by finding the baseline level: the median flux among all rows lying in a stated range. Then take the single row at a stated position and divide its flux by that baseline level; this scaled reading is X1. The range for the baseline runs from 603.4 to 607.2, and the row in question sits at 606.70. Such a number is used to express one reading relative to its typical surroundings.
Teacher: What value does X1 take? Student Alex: 1.00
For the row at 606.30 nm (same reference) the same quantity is 1.00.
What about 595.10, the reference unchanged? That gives 0.93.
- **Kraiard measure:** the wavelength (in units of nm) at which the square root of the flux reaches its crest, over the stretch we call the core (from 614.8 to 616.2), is 614.90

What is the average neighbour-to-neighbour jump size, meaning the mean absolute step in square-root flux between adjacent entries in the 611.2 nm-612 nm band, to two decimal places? 0.06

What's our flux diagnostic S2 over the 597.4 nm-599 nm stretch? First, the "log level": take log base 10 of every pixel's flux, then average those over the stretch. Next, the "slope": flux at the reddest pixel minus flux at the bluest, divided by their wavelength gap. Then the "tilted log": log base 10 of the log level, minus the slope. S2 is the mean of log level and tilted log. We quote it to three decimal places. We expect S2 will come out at 0.507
